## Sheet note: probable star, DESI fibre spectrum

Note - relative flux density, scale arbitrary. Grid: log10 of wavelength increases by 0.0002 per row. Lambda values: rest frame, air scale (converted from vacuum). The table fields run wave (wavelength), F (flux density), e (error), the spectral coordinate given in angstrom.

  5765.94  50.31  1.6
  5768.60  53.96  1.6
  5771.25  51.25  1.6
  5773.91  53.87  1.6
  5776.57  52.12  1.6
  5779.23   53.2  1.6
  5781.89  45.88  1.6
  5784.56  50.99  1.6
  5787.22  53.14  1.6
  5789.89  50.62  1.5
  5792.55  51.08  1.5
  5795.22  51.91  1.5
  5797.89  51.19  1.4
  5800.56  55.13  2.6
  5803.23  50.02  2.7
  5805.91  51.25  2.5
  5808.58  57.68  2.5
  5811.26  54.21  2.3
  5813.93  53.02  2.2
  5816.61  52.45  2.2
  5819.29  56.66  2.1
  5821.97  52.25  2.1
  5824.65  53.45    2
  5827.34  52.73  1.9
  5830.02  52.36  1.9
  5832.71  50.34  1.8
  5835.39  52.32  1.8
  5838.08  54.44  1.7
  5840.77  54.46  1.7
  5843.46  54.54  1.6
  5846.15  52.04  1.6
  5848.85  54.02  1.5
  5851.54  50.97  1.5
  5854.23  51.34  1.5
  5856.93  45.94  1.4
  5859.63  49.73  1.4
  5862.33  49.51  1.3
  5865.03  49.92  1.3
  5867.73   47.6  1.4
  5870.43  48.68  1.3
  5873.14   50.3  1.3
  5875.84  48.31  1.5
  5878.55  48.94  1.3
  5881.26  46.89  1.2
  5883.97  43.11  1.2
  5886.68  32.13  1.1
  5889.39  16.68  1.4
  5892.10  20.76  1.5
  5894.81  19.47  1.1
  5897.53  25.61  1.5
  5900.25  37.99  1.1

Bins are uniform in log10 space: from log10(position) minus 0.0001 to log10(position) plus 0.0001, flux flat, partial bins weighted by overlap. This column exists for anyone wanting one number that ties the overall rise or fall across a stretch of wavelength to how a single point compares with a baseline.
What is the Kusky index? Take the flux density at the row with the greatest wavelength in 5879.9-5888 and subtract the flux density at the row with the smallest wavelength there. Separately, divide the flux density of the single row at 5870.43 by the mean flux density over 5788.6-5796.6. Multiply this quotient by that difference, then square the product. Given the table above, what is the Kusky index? 197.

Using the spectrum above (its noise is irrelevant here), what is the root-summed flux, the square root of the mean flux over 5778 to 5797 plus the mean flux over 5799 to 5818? 10.2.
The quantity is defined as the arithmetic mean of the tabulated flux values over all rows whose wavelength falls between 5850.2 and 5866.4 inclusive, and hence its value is 49.6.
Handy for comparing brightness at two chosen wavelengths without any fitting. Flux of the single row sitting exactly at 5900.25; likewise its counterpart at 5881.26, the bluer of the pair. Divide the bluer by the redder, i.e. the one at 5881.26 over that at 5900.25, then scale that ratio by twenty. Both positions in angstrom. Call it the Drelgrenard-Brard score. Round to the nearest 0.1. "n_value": 24.7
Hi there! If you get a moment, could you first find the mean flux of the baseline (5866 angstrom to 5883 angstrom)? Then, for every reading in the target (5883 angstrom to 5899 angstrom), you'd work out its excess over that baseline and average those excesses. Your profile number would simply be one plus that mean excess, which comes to -21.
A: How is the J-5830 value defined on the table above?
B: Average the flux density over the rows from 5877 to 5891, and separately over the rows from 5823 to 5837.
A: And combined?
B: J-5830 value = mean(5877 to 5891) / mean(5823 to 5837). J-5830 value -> 0.72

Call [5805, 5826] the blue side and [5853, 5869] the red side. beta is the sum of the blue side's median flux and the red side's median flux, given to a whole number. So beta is 103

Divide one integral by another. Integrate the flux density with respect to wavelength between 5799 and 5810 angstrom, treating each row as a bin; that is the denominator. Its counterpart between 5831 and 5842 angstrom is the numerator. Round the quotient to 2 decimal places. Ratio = 0.99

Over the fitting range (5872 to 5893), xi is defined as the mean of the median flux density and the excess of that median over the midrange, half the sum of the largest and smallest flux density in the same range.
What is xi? 28.3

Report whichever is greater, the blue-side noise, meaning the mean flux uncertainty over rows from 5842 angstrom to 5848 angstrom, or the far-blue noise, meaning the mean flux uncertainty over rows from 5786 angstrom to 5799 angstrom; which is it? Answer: 1.6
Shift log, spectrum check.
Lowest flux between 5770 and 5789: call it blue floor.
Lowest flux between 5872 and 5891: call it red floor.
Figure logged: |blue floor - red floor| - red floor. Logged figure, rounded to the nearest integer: 13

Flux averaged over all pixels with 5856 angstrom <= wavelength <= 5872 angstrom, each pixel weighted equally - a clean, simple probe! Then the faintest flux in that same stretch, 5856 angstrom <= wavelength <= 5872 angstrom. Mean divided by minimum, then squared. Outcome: 1.12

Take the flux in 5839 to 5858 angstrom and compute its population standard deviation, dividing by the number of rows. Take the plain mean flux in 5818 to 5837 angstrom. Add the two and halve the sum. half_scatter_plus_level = 27.8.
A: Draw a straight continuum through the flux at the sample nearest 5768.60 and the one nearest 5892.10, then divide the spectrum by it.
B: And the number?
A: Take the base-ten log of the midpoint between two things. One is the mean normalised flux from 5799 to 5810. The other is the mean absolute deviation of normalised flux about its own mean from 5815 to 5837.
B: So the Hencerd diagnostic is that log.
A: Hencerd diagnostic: -0.21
